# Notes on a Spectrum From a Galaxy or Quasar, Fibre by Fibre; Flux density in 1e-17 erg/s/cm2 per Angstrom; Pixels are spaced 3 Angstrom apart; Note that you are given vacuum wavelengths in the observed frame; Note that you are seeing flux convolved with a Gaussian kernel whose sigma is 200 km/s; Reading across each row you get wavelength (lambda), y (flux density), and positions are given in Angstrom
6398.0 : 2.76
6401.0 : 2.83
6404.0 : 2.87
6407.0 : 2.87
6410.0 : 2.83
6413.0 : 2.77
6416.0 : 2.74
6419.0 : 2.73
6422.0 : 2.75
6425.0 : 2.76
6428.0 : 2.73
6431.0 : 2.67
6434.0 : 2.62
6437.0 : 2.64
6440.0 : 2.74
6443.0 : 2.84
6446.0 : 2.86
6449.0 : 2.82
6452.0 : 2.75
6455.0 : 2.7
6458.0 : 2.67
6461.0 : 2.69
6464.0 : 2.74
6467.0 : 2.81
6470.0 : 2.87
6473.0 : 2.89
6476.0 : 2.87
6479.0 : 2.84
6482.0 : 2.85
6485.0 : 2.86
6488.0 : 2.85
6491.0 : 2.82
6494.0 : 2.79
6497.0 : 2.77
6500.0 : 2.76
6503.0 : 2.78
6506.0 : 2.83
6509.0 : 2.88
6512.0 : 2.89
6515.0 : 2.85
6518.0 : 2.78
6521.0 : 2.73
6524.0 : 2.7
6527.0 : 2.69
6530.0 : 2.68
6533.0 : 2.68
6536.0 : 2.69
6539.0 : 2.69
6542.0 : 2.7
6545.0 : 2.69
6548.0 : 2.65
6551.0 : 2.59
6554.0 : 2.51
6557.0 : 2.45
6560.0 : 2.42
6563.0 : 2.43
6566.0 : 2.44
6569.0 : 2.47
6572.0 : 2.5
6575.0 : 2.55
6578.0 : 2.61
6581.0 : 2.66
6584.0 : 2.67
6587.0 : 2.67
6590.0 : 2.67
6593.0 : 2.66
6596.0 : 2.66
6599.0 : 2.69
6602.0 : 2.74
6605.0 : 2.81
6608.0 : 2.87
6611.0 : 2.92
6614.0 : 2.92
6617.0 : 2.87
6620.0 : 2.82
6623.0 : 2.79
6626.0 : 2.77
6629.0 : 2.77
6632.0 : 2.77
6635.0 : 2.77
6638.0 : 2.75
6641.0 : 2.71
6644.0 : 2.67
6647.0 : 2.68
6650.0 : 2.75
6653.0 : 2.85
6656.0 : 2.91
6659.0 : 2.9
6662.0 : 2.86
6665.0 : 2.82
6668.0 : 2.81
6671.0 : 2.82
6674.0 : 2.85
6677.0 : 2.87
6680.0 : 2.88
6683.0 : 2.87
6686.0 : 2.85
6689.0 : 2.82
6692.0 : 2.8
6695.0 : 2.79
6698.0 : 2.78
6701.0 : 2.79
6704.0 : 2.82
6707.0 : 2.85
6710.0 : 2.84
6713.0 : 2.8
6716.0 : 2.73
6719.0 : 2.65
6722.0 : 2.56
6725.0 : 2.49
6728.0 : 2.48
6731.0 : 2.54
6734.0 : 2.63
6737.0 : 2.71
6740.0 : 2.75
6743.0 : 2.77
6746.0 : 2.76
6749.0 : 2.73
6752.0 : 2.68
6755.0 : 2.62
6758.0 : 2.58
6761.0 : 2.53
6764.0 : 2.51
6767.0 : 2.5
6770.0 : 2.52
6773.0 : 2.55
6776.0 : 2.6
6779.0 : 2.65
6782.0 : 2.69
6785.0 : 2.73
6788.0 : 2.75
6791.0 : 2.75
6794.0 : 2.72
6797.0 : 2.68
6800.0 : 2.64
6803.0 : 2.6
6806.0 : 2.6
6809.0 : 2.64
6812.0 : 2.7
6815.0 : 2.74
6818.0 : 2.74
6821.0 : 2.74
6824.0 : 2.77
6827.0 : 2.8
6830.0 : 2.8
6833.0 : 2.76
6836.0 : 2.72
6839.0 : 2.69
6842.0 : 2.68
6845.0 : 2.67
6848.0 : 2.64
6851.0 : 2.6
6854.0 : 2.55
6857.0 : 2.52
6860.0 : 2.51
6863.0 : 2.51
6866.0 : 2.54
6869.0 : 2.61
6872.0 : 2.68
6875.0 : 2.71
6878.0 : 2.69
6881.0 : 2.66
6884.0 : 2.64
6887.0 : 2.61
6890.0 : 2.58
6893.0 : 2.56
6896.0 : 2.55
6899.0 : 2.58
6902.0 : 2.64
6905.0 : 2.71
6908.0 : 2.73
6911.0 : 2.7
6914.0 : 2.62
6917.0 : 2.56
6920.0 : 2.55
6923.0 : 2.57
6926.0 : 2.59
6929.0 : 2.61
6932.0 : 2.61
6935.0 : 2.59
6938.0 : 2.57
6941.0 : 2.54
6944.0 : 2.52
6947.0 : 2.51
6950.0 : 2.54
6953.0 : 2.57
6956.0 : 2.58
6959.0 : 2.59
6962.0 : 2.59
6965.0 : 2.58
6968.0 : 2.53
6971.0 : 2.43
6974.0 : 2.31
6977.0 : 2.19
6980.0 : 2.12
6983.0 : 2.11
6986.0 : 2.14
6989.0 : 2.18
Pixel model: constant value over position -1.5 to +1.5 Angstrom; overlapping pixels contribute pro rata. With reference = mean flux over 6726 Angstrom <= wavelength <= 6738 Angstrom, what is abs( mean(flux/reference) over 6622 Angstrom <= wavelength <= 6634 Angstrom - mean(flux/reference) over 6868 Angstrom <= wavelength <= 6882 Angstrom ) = 0.04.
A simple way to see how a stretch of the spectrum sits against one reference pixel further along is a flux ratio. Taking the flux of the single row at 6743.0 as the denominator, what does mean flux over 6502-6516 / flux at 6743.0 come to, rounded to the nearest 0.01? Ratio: 1.03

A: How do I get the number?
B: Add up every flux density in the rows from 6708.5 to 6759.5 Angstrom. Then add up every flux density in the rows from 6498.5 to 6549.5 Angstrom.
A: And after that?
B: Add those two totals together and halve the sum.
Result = 46.0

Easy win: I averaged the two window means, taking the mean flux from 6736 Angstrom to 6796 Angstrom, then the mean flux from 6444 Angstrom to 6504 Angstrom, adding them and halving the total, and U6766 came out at 2.73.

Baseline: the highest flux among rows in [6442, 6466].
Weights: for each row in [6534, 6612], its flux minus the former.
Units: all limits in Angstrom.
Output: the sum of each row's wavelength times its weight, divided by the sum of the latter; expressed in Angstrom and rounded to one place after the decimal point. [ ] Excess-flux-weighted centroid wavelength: 6567.3 Angstrom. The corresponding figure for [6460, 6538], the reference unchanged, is 6509.6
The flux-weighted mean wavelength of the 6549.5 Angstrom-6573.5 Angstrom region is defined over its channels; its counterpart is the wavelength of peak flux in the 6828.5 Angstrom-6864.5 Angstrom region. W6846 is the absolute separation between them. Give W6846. 268.6 Angstrom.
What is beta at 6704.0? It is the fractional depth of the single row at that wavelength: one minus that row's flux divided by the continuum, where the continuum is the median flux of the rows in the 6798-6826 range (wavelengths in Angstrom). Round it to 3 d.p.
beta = -0.044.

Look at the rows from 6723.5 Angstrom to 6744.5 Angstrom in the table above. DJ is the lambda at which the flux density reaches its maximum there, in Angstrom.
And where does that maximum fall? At 6743.0 Angstrom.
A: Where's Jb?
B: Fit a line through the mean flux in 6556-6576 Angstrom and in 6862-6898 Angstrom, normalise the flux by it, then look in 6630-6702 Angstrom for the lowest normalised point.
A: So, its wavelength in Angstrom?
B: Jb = 6644.0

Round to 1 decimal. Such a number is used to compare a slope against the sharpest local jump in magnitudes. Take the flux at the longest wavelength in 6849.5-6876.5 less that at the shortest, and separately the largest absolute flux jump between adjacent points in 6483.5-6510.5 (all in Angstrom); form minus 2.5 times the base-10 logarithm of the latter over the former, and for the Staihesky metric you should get 0.9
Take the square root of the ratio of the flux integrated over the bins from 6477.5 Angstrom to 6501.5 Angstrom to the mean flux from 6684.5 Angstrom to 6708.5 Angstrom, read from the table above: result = 4.90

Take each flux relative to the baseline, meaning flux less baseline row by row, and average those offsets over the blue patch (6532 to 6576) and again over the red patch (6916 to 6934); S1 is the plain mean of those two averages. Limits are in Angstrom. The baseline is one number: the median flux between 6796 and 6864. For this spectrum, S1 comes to -0.11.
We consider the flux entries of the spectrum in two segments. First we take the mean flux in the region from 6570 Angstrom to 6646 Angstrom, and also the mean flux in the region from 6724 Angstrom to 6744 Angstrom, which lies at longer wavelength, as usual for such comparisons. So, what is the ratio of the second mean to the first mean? 0.961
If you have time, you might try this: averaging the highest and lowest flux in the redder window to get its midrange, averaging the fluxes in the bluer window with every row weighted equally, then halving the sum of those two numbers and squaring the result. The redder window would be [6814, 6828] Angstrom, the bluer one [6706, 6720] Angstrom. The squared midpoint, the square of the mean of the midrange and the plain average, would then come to 7.7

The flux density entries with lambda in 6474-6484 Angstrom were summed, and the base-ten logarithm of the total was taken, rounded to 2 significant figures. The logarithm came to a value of 0.93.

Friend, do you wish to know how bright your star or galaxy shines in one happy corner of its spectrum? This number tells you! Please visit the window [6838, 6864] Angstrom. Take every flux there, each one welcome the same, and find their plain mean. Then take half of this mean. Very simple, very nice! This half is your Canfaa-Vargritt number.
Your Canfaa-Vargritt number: 1.30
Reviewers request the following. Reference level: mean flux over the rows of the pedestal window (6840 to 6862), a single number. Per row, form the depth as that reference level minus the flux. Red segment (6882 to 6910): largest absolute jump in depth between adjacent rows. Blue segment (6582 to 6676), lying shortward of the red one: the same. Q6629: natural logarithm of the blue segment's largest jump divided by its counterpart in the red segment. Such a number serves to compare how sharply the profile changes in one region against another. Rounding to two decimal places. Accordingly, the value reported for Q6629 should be 0.36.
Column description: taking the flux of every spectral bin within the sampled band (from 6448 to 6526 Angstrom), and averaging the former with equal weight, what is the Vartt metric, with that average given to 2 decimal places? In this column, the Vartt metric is 2.80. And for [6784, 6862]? 2.68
